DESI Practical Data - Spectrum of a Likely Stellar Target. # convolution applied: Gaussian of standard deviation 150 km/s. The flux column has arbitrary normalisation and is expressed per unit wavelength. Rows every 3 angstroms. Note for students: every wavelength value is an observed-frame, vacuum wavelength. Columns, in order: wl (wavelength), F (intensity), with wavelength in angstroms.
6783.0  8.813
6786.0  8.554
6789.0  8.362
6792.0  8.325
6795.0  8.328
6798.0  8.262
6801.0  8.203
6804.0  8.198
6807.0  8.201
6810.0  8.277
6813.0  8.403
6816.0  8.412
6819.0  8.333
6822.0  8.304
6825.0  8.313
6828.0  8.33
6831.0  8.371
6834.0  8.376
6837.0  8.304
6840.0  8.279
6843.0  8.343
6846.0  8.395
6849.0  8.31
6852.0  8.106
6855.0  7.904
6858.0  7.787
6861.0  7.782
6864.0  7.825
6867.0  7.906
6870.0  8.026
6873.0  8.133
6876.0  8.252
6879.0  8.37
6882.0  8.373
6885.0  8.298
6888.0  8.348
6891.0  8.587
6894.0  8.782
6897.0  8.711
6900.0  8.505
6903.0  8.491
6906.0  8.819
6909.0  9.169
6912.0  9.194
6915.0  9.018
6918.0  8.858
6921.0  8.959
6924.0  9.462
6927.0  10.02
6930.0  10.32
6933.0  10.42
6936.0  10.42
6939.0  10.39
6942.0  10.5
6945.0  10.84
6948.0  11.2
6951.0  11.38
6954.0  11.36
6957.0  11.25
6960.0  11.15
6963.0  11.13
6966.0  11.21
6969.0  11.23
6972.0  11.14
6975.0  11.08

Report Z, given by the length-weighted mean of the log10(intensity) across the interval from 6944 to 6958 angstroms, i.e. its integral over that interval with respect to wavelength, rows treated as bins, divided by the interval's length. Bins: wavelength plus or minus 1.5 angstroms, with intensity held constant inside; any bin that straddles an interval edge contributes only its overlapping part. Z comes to 1.05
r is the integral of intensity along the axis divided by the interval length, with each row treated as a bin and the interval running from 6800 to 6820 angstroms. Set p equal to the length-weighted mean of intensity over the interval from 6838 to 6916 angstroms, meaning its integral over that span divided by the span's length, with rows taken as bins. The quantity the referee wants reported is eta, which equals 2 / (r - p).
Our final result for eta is -26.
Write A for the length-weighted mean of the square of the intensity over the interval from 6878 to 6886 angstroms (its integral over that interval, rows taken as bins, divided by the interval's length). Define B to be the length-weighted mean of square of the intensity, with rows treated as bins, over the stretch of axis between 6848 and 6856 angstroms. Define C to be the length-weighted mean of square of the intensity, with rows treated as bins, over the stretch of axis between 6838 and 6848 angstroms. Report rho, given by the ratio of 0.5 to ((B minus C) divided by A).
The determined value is -9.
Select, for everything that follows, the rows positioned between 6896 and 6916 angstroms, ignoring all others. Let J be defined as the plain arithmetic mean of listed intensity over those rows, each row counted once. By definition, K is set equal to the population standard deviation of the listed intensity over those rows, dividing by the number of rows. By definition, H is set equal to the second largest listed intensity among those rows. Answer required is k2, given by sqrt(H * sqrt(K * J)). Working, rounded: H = 9.169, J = 8.8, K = 0.27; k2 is 3.8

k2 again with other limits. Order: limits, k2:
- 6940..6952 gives 4.6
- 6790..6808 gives 2.4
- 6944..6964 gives 3.9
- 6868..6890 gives 2.9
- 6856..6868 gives 2.2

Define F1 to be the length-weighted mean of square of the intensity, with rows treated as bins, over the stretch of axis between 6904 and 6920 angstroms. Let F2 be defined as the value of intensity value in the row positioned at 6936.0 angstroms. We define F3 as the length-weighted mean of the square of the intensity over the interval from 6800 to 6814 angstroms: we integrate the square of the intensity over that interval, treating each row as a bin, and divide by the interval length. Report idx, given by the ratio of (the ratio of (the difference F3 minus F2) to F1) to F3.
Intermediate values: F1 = 81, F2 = 10.42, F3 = 68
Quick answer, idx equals 0.0105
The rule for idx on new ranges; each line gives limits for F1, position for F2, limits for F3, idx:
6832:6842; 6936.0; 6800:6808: 0.0122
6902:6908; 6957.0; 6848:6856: 0.0109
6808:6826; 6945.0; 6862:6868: 0.0119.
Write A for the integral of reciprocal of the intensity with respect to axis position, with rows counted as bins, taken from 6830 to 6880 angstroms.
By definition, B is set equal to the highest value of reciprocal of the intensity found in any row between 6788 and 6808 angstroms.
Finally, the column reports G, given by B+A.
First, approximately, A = 6.1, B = 0.122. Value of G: 6.3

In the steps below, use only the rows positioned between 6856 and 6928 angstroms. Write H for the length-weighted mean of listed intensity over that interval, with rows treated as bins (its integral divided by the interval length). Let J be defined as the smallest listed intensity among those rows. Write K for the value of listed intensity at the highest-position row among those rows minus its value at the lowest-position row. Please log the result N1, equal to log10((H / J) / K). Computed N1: -0.3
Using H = 8.6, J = 7.782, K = 2.23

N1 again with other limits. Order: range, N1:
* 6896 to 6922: 0.6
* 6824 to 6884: 1.2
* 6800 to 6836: 0.8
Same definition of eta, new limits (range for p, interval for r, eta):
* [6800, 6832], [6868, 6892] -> -98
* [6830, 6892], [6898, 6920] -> 3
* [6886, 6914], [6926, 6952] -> 1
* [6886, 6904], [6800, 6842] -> -8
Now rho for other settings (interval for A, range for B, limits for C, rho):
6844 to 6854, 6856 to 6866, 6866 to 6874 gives -10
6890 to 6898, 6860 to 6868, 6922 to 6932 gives -1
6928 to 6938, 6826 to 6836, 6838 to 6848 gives 178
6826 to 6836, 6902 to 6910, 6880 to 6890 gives 4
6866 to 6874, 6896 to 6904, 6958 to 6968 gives -1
